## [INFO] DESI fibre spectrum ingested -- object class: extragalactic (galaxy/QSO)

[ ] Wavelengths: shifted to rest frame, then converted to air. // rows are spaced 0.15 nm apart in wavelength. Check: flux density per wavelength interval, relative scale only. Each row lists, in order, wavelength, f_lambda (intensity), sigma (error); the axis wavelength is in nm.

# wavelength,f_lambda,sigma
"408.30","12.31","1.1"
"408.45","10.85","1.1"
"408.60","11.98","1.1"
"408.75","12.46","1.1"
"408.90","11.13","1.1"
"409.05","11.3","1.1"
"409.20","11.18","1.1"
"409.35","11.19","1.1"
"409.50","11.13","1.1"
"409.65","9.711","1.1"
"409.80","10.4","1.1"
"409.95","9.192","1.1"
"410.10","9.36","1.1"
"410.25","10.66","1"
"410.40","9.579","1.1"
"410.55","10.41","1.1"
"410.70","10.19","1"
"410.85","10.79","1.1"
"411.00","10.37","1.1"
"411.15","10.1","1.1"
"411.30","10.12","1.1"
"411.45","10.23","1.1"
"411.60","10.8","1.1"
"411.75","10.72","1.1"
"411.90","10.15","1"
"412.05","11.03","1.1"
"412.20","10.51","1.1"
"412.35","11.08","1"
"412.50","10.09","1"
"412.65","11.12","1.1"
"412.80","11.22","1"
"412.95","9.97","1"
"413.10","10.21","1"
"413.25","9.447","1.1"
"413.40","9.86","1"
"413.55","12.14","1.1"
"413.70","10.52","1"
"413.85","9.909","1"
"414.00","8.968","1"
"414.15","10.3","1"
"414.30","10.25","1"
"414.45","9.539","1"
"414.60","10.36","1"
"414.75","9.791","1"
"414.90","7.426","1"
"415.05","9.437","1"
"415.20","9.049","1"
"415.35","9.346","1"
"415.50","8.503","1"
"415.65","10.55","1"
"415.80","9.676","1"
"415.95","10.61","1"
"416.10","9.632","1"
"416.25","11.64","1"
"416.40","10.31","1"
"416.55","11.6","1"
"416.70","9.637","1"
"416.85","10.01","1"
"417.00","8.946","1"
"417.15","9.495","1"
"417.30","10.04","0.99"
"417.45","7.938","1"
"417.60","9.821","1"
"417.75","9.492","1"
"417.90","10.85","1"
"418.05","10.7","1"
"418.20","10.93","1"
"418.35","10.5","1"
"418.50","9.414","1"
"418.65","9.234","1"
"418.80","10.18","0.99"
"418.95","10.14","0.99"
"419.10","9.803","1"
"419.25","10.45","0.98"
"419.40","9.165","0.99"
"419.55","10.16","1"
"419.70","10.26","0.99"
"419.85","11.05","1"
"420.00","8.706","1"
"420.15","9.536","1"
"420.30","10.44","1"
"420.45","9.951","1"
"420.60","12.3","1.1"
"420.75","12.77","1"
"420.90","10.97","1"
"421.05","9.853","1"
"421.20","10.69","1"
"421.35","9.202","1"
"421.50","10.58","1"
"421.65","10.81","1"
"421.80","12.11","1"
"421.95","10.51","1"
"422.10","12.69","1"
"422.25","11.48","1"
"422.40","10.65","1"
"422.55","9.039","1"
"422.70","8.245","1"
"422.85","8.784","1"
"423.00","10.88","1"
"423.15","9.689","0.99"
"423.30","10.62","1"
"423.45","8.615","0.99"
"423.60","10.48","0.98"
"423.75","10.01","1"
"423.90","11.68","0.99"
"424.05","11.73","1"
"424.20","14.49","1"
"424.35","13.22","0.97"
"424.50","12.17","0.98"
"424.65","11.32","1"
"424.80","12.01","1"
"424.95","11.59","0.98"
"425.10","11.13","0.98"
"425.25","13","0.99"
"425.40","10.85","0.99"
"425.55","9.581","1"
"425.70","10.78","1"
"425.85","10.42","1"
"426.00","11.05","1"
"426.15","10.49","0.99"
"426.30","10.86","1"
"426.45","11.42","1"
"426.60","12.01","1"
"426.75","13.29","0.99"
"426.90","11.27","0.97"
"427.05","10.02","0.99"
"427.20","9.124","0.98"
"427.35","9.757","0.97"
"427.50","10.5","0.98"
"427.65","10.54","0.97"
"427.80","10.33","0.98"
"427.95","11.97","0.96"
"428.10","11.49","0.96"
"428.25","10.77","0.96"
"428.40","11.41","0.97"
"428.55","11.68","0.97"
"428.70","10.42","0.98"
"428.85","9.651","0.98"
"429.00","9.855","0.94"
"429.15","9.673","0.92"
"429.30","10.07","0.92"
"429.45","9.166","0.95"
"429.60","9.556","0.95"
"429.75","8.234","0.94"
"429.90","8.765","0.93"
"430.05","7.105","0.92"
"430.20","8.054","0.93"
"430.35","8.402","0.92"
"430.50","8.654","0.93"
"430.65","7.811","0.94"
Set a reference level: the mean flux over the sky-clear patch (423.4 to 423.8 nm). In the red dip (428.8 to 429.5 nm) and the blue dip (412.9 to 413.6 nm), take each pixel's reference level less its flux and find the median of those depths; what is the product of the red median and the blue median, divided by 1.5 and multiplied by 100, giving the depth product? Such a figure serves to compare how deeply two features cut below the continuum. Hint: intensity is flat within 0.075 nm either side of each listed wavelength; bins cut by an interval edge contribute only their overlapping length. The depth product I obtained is -1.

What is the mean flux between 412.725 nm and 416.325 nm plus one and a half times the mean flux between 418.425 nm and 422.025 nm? 25.4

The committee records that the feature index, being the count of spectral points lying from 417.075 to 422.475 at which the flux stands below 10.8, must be 26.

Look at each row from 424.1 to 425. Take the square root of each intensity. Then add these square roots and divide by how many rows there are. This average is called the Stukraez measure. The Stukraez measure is 3.53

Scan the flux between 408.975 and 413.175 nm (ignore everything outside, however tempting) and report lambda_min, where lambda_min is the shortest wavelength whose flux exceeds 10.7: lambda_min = 409.05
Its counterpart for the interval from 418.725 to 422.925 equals 419.85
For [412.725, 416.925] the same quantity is 412.80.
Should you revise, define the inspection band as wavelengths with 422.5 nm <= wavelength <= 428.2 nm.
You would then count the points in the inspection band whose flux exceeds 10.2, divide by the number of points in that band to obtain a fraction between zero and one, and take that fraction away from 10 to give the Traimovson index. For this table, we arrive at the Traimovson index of 9.26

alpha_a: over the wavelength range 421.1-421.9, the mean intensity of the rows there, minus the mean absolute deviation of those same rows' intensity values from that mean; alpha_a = 10.0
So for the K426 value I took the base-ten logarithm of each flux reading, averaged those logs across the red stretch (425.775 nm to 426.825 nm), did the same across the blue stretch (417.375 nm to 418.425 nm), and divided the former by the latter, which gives 1.06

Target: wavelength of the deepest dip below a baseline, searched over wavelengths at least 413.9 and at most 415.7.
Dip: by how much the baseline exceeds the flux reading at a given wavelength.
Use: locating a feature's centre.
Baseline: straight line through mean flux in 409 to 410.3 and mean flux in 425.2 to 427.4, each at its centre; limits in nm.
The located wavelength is 414.90 nm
